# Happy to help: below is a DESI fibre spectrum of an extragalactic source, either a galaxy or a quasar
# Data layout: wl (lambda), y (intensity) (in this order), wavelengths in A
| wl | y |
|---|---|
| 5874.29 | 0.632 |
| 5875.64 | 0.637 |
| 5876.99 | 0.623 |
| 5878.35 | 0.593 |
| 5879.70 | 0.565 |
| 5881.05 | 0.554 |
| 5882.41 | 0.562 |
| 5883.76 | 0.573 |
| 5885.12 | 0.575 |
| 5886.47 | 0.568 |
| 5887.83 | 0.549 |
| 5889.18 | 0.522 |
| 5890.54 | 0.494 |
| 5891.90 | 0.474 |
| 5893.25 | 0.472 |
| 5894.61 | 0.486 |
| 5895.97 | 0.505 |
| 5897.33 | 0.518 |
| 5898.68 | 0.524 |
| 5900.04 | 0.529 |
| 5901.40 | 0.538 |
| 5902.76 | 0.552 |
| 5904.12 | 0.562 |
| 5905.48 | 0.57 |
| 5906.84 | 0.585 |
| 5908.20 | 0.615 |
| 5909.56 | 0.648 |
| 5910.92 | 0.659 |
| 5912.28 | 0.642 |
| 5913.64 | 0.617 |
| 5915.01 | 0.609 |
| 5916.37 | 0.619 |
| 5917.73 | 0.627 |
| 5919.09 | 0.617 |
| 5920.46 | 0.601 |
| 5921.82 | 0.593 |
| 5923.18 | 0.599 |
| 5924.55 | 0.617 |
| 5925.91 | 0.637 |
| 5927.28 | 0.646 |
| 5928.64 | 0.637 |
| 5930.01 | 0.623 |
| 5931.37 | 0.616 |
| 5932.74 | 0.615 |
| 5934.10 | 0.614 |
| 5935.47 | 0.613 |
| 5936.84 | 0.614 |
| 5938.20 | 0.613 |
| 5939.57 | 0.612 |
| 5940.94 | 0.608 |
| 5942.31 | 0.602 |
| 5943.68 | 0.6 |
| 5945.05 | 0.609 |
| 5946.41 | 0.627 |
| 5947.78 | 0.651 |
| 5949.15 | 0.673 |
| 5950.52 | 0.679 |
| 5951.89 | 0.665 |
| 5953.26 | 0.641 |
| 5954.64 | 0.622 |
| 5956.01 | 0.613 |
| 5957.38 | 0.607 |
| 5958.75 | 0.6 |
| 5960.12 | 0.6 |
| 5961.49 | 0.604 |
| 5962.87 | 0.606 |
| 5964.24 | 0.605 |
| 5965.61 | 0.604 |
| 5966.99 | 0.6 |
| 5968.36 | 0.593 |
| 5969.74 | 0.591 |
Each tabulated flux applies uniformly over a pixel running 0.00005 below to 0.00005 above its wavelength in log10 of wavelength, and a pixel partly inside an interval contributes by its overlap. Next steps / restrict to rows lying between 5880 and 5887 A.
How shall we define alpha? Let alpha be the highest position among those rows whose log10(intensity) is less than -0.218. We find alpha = 5886.47 A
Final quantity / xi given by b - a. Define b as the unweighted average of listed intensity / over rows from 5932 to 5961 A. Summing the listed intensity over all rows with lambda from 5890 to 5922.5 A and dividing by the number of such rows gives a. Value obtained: 0.05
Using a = 0.57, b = 0.623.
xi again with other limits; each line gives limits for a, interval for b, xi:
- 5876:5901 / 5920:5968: 0.08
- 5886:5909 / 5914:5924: 0.08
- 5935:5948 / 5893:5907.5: -0.08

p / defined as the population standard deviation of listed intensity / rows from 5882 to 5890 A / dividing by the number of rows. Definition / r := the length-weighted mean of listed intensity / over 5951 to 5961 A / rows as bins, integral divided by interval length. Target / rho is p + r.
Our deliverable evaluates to 0.640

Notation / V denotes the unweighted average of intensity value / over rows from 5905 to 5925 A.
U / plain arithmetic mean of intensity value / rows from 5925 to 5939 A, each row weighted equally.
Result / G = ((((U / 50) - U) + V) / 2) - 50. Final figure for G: -50.0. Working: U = 0.623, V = 0.615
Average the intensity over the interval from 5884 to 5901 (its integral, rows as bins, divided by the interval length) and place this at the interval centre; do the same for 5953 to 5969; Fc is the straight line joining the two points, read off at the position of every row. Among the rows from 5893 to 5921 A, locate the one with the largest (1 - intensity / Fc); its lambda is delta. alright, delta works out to 5893.25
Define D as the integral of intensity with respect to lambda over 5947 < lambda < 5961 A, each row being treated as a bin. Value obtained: 8.9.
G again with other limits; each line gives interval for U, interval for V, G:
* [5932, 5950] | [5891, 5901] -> -50.1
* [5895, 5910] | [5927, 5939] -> -50.0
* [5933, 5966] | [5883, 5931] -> -50.0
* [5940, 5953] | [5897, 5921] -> -50.0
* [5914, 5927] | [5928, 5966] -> -50.0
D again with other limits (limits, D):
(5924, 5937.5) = 8.4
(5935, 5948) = 8.0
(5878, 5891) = 7.2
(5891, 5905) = 7.2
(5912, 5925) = 8.0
